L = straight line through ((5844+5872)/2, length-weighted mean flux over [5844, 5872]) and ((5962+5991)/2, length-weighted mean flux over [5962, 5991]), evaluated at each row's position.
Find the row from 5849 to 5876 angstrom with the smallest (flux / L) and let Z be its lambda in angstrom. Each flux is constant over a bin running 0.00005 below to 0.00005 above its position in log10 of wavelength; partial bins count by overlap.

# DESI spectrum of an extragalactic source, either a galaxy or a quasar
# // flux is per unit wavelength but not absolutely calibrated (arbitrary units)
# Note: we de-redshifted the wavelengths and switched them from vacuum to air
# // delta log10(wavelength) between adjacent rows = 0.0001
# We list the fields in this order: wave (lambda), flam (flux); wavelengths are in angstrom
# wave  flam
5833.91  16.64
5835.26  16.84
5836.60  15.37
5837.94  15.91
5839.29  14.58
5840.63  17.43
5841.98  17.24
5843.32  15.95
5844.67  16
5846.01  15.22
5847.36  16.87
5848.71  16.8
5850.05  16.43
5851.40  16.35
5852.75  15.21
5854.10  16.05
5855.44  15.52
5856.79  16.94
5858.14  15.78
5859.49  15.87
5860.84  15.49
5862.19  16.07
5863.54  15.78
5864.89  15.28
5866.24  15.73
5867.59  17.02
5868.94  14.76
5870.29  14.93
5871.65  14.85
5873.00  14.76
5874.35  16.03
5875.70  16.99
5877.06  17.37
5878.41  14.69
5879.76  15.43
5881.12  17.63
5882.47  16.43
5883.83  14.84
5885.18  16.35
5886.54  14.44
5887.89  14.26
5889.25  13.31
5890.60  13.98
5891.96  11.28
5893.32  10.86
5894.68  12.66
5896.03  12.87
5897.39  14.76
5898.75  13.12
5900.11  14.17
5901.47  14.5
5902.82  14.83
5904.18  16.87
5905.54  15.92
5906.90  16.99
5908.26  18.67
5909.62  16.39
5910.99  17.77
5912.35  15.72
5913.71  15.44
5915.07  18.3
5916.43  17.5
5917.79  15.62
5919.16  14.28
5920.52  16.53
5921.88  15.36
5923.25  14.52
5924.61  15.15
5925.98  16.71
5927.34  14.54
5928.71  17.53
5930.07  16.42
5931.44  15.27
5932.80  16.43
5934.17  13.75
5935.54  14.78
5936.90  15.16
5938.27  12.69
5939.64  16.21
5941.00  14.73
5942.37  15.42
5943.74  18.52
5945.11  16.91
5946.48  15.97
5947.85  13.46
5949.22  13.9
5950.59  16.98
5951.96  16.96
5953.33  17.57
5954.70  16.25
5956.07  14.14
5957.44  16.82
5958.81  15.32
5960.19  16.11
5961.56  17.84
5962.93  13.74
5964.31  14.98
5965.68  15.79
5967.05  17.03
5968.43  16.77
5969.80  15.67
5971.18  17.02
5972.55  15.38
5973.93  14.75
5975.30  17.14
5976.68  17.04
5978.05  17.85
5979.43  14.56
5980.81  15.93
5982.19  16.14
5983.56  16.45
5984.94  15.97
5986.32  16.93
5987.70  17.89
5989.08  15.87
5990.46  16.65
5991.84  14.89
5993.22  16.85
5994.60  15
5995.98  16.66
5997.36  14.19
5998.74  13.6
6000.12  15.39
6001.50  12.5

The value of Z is 5873.00 angstrom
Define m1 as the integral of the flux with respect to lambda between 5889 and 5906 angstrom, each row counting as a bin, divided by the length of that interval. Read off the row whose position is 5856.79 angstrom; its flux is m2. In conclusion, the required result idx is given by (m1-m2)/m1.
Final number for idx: -0.23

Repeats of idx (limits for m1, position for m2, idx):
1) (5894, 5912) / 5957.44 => -0.10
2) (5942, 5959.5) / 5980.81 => 0.01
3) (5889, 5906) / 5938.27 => 0.08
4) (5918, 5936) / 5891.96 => 0.27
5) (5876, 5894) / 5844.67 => -0.09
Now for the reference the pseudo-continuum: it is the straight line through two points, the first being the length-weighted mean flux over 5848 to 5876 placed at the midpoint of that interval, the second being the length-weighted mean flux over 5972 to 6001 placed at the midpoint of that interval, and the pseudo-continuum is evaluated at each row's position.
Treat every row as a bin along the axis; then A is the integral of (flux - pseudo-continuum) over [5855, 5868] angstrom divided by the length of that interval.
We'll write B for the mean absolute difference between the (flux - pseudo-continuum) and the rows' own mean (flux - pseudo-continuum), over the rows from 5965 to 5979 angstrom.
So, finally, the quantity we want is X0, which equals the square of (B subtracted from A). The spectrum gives 0.5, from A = 0.11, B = 0.84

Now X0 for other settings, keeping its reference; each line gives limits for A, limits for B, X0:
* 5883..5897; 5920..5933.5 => 10.2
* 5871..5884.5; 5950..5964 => 1.0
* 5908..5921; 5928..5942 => 0.2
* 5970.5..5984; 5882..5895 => 1.3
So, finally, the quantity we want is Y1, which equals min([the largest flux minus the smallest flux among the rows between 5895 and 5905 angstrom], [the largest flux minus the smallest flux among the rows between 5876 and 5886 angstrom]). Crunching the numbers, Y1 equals 2.9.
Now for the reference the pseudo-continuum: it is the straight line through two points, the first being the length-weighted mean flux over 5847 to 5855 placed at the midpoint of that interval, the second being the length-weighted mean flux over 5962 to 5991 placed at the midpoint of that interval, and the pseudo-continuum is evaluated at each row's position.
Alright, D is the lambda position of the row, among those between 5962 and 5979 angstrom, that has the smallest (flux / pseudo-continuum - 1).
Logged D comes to 5962.93 angstrom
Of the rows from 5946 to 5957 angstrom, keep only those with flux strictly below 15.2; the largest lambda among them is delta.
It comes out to 5956.07 angstrom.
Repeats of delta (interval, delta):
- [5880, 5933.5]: 5927.34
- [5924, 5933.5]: 5927.34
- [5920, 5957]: 5956.07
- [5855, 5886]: 5883.83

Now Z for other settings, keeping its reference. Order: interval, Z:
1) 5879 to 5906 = 5893.32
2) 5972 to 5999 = 5998.74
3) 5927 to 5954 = 5938.27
